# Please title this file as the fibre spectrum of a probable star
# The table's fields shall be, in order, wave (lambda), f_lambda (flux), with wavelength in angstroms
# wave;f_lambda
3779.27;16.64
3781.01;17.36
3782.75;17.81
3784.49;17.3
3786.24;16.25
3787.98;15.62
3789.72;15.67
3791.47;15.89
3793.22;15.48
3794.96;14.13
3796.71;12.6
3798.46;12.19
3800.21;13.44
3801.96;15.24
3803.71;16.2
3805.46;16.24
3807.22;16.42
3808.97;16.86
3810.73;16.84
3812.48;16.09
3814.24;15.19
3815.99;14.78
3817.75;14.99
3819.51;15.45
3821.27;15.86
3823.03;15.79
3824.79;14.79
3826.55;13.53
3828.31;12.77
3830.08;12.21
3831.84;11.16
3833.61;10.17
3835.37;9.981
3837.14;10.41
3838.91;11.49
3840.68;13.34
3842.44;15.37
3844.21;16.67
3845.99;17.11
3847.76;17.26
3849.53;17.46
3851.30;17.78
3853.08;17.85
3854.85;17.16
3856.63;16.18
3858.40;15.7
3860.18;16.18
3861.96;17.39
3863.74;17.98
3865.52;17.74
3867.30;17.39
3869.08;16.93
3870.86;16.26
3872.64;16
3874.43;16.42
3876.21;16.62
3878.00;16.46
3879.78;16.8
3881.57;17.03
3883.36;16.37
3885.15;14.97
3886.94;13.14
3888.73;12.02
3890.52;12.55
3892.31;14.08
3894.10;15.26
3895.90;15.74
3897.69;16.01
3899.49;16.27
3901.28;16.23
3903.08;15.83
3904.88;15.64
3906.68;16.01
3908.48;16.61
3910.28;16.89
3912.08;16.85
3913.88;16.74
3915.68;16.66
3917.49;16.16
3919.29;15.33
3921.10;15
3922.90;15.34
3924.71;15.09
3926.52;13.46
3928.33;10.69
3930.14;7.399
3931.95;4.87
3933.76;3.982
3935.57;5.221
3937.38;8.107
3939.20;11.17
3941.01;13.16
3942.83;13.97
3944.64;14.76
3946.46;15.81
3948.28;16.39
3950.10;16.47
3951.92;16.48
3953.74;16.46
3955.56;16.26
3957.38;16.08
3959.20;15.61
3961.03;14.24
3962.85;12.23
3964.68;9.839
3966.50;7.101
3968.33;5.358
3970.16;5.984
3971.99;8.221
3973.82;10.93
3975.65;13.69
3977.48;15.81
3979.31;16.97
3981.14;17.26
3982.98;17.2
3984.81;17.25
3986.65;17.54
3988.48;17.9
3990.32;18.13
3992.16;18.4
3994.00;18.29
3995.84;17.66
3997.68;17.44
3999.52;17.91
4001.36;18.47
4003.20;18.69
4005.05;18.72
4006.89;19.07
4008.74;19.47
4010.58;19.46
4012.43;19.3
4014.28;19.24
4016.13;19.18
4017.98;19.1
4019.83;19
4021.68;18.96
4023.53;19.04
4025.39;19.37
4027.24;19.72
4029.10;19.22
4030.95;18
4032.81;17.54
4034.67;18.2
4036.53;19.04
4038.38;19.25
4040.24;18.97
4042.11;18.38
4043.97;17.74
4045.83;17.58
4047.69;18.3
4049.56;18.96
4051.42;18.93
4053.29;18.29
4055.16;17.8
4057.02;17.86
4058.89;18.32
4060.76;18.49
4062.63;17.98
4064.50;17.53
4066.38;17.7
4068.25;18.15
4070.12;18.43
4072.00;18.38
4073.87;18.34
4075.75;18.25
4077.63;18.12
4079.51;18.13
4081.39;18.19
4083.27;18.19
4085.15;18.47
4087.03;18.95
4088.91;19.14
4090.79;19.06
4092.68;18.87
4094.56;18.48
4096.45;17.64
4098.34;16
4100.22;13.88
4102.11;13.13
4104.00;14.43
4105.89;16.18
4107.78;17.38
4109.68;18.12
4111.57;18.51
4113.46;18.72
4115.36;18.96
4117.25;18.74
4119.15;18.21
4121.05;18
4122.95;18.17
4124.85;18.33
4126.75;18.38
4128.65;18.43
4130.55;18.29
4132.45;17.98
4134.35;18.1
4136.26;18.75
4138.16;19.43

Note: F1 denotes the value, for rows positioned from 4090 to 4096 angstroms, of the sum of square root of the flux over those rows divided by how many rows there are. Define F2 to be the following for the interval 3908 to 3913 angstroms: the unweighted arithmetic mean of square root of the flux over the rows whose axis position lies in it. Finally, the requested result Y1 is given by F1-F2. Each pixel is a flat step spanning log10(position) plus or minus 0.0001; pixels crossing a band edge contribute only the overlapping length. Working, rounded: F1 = 4.3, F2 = 4.1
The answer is 0.2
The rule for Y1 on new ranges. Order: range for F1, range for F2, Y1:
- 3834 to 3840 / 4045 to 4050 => -1.0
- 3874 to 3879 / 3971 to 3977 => 0.8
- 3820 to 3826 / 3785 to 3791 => 0.0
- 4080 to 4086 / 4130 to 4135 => 0.0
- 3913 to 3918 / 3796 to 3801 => 0.5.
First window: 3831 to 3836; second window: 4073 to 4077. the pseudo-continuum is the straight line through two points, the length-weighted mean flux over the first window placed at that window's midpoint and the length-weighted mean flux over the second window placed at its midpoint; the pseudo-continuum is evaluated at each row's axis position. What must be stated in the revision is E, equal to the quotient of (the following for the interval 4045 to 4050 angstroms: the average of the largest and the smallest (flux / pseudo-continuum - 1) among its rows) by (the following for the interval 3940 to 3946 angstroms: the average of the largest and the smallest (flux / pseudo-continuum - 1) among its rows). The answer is -25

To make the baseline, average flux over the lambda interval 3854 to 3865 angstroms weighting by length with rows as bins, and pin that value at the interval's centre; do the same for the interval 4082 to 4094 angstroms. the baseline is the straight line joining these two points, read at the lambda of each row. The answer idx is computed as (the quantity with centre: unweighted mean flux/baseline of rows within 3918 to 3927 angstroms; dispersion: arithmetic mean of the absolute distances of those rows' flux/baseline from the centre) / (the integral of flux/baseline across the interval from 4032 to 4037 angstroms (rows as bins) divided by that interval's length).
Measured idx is 0.033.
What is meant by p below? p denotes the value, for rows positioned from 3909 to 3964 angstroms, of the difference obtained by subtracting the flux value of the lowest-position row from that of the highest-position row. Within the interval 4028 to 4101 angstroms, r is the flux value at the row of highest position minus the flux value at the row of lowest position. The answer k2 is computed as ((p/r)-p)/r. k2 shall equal -1.0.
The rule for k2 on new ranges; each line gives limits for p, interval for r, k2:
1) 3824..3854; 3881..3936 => 0.3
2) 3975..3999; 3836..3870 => -0.5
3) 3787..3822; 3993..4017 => 0.0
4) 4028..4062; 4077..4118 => -0.7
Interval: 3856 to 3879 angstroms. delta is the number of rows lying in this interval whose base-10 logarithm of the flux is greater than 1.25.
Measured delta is 1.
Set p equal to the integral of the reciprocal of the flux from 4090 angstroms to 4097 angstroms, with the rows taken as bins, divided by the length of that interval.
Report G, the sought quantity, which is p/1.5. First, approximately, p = 0.0539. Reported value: 0.036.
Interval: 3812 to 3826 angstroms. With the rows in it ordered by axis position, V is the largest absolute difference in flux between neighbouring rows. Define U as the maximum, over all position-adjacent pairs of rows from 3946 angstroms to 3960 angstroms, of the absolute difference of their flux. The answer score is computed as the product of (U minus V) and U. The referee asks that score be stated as -0.2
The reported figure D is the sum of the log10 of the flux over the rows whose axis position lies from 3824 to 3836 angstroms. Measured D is 7.5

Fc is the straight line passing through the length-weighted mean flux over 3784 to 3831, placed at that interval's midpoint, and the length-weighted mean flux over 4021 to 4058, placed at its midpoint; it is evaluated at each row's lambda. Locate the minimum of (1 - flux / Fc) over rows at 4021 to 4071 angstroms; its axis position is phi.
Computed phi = 4027.24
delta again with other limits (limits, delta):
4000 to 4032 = 17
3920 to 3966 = 0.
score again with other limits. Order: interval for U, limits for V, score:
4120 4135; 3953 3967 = -0.8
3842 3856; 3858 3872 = 0.1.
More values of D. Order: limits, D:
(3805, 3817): 8.4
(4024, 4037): 8.9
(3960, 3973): 6.5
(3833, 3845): 7.6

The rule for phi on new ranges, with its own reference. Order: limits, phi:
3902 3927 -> 3910.28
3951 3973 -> 3951.92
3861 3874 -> 3863.74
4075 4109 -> 4088.91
